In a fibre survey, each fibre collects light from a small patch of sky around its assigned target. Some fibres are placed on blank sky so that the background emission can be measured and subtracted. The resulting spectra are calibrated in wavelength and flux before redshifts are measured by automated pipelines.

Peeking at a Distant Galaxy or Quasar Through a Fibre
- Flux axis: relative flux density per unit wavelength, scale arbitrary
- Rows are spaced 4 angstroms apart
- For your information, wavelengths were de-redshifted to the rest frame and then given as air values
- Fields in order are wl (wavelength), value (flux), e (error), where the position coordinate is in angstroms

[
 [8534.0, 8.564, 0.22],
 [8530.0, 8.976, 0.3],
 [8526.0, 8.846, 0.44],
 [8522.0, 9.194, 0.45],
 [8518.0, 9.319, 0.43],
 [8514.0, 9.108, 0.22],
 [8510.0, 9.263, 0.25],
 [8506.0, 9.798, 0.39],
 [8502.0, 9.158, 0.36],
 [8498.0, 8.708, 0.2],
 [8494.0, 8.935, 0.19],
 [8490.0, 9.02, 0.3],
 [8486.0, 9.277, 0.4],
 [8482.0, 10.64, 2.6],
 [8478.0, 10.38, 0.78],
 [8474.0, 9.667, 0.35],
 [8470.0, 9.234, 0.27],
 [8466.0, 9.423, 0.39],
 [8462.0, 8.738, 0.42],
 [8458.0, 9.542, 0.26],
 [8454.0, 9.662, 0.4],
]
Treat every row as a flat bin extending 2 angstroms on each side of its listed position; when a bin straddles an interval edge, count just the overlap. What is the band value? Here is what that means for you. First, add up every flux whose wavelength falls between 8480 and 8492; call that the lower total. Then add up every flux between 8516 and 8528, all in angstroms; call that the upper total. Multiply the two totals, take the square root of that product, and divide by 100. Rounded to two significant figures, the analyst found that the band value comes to 0.28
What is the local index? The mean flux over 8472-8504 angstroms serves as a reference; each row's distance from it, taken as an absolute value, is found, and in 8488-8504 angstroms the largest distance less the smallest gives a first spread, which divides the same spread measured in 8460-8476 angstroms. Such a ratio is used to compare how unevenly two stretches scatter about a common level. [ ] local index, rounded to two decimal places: 1.52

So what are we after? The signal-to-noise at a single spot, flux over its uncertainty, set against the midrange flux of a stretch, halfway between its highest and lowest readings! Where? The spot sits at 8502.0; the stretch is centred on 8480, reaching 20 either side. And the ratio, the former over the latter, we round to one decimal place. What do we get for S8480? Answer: 2.6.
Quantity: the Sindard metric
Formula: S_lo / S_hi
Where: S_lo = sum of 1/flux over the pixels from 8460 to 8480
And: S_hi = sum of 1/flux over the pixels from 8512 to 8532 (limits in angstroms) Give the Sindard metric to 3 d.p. 0.961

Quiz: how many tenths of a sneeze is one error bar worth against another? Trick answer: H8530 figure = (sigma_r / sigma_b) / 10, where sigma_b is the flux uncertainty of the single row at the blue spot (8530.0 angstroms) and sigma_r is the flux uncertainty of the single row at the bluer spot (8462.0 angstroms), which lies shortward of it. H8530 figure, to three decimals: 0.140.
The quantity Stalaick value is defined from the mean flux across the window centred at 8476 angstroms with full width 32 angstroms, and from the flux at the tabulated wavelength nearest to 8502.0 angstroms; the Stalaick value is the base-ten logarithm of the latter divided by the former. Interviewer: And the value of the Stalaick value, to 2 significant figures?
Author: -0.018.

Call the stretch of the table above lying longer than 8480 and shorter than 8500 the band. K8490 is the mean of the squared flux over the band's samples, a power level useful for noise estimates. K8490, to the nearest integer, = 87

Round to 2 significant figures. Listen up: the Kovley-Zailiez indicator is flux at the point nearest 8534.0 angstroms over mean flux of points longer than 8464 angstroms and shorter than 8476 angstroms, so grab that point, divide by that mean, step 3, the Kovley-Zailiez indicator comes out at 0.91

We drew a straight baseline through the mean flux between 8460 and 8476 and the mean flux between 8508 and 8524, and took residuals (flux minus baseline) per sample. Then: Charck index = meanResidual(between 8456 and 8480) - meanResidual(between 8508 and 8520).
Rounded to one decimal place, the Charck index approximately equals 0.2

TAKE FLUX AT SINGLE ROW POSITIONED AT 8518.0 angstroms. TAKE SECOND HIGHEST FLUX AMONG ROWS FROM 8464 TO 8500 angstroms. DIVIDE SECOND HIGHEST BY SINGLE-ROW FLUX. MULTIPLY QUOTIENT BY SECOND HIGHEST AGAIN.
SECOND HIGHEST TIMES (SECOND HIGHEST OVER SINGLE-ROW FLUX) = 11.6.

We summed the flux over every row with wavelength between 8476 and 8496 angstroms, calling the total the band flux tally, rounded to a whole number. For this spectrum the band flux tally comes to 48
